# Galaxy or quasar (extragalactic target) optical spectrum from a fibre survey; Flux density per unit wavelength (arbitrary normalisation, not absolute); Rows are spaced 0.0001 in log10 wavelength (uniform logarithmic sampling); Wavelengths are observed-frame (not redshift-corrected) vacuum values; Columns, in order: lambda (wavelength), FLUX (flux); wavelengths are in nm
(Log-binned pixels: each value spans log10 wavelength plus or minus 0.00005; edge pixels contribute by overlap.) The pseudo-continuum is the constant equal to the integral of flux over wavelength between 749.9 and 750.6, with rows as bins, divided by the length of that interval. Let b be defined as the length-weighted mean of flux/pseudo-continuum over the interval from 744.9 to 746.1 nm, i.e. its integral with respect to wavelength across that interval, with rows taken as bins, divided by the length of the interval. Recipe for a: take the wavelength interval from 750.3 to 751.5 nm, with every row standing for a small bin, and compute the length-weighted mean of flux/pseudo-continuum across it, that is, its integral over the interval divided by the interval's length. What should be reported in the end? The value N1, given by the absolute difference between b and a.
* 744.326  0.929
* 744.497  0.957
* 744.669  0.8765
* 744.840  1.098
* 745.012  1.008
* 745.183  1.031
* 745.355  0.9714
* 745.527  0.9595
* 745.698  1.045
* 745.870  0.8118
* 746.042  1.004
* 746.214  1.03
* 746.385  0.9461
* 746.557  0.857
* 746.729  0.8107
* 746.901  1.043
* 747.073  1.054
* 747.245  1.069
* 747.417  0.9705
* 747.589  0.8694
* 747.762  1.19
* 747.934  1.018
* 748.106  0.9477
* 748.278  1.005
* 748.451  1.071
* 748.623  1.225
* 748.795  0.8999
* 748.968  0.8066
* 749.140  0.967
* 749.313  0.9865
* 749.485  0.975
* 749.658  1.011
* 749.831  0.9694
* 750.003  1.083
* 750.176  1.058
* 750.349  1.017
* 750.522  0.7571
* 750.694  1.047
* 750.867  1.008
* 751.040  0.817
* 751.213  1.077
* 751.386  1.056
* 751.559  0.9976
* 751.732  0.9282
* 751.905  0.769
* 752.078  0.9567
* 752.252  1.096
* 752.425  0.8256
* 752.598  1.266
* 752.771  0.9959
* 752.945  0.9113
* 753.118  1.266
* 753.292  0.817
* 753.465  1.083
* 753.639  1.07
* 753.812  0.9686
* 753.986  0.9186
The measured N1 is 0.010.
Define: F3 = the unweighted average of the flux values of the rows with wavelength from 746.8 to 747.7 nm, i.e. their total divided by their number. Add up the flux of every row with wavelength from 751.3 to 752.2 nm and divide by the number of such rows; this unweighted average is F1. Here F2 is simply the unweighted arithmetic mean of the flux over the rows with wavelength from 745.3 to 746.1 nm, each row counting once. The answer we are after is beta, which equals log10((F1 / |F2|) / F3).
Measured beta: -0.01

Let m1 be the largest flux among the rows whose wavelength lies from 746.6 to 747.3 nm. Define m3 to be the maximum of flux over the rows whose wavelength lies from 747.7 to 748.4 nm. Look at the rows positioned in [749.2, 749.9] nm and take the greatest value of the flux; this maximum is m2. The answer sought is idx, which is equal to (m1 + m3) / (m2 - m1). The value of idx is -39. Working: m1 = 1.069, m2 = 1.011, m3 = 1.19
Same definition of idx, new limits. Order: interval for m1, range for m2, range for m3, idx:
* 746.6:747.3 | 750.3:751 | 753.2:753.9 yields -98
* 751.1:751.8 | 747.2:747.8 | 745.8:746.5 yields 19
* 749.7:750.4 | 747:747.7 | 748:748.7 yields -165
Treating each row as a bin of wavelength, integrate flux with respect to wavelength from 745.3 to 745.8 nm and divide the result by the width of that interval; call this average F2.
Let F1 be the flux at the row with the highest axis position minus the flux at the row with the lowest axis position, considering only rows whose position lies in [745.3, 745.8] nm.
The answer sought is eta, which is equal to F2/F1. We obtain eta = 13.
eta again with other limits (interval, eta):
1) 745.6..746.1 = -23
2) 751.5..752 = -4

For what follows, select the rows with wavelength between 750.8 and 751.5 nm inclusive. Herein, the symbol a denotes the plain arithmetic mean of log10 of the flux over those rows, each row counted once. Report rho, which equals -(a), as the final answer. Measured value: 0.01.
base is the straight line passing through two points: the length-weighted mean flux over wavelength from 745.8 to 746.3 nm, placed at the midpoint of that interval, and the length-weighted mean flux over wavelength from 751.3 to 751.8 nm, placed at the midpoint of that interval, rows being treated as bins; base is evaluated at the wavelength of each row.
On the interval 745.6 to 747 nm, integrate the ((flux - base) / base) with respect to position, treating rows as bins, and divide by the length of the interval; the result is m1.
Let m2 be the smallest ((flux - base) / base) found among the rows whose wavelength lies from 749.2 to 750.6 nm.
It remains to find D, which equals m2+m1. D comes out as -0.25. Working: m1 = -0.01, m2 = -0.234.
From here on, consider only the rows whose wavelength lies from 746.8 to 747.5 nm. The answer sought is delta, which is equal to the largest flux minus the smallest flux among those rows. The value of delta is 0.10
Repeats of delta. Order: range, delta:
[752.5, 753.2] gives 0.35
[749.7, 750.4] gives 0.11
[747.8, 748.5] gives 0.12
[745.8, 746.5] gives 0.22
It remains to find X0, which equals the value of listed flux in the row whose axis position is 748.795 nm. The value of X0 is 0.8999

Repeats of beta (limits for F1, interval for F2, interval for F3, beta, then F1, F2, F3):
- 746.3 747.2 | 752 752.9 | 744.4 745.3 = -0.04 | 0.94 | 1.03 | 0.99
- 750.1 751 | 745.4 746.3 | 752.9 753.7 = -0.01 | 0.98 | 0.97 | 1.03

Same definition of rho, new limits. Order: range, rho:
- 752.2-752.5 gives 0.02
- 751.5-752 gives 0.05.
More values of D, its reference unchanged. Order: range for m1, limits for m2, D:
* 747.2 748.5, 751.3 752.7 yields -0.18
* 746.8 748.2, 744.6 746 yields -0.09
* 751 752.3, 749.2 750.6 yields -0.27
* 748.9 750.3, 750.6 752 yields -0.23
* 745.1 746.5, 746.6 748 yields -0.13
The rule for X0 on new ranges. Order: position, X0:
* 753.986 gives 0.9186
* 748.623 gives 1.225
